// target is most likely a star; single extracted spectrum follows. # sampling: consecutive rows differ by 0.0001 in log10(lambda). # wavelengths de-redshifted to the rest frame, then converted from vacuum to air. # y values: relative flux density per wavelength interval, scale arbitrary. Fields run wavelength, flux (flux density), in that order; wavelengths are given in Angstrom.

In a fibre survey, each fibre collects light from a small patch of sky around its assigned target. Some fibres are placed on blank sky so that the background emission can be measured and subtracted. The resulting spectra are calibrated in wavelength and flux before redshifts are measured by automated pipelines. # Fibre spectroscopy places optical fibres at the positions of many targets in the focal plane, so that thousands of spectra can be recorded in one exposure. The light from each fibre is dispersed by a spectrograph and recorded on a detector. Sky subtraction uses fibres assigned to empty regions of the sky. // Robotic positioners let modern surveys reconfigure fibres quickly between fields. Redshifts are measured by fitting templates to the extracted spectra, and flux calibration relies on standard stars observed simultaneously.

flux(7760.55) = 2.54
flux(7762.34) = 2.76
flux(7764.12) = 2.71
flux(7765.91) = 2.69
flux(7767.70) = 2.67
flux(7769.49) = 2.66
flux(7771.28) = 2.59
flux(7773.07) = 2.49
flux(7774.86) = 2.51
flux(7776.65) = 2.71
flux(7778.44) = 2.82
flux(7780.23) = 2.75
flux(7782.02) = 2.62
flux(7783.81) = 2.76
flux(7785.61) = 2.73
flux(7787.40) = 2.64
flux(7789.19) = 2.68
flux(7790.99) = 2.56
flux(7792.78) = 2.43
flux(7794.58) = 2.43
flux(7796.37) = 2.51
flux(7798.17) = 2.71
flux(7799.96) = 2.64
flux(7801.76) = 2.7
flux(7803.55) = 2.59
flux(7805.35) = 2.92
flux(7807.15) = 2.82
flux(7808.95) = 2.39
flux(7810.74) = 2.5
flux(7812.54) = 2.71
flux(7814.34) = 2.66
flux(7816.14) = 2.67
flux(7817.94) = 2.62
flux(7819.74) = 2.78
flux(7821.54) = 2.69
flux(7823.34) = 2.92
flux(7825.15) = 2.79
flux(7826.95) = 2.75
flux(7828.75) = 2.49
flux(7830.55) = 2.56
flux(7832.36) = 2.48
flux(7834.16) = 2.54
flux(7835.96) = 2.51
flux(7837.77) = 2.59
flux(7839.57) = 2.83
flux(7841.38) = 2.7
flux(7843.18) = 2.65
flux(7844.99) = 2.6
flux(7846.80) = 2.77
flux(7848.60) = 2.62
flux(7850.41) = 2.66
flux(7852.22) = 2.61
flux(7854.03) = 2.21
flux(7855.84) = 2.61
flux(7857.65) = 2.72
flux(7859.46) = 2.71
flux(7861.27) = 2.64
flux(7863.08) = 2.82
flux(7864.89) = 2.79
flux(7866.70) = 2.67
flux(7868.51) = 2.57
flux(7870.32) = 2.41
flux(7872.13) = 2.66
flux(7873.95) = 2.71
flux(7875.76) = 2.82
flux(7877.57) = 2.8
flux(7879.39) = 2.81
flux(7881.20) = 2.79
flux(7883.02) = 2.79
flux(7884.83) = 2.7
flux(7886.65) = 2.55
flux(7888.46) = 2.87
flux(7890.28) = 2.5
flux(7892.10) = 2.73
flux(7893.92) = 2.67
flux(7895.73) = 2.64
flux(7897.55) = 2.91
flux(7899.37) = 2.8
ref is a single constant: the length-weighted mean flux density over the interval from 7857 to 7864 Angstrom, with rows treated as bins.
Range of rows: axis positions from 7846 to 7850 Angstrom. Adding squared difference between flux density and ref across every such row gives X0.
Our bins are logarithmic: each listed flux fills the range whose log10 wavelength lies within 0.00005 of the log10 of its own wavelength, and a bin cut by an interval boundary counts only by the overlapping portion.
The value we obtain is 0.013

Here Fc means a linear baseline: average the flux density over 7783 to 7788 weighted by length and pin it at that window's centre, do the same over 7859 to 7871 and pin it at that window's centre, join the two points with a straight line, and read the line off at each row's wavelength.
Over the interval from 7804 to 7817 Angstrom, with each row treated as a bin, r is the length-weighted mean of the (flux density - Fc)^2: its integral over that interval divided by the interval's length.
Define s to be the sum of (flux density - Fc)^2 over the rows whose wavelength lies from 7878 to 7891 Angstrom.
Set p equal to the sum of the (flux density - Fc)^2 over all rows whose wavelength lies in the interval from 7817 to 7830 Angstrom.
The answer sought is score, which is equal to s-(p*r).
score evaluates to 0.142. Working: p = 0.12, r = 0.028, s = 0.15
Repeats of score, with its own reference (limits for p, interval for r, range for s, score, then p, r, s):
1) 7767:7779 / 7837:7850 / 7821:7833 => 0.162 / 0.13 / 0.007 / 0.16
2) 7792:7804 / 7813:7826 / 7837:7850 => 0.048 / 0.21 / 0.011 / 0.05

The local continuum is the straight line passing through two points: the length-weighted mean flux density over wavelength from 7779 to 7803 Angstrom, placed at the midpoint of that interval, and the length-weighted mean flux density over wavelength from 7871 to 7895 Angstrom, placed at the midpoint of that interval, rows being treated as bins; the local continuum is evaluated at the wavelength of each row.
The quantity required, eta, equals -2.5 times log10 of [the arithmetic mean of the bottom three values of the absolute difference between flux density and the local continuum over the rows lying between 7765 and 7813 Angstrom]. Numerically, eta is 5.7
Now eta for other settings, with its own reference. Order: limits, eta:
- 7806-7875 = 5.4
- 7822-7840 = 2.6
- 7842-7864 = 4.1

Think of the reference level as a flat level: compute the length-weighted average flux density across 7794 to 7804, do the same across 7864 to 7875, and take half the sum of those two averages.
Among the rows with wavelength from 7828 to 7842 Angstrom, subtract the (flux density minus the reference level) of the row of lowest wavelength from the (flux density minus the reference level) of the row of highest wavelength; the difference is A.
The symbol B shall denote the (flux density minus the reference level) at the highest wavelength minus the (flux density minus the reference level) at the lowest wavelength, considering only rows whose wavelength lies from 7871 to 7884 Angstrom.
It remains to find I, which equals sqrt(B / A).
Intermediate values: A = 0.21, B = 0.13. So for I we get 0.79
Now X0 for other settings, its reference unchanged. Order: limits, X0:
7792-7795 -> 0.172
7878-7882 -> 0.012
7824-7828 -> 0.005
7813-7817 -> 0.007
